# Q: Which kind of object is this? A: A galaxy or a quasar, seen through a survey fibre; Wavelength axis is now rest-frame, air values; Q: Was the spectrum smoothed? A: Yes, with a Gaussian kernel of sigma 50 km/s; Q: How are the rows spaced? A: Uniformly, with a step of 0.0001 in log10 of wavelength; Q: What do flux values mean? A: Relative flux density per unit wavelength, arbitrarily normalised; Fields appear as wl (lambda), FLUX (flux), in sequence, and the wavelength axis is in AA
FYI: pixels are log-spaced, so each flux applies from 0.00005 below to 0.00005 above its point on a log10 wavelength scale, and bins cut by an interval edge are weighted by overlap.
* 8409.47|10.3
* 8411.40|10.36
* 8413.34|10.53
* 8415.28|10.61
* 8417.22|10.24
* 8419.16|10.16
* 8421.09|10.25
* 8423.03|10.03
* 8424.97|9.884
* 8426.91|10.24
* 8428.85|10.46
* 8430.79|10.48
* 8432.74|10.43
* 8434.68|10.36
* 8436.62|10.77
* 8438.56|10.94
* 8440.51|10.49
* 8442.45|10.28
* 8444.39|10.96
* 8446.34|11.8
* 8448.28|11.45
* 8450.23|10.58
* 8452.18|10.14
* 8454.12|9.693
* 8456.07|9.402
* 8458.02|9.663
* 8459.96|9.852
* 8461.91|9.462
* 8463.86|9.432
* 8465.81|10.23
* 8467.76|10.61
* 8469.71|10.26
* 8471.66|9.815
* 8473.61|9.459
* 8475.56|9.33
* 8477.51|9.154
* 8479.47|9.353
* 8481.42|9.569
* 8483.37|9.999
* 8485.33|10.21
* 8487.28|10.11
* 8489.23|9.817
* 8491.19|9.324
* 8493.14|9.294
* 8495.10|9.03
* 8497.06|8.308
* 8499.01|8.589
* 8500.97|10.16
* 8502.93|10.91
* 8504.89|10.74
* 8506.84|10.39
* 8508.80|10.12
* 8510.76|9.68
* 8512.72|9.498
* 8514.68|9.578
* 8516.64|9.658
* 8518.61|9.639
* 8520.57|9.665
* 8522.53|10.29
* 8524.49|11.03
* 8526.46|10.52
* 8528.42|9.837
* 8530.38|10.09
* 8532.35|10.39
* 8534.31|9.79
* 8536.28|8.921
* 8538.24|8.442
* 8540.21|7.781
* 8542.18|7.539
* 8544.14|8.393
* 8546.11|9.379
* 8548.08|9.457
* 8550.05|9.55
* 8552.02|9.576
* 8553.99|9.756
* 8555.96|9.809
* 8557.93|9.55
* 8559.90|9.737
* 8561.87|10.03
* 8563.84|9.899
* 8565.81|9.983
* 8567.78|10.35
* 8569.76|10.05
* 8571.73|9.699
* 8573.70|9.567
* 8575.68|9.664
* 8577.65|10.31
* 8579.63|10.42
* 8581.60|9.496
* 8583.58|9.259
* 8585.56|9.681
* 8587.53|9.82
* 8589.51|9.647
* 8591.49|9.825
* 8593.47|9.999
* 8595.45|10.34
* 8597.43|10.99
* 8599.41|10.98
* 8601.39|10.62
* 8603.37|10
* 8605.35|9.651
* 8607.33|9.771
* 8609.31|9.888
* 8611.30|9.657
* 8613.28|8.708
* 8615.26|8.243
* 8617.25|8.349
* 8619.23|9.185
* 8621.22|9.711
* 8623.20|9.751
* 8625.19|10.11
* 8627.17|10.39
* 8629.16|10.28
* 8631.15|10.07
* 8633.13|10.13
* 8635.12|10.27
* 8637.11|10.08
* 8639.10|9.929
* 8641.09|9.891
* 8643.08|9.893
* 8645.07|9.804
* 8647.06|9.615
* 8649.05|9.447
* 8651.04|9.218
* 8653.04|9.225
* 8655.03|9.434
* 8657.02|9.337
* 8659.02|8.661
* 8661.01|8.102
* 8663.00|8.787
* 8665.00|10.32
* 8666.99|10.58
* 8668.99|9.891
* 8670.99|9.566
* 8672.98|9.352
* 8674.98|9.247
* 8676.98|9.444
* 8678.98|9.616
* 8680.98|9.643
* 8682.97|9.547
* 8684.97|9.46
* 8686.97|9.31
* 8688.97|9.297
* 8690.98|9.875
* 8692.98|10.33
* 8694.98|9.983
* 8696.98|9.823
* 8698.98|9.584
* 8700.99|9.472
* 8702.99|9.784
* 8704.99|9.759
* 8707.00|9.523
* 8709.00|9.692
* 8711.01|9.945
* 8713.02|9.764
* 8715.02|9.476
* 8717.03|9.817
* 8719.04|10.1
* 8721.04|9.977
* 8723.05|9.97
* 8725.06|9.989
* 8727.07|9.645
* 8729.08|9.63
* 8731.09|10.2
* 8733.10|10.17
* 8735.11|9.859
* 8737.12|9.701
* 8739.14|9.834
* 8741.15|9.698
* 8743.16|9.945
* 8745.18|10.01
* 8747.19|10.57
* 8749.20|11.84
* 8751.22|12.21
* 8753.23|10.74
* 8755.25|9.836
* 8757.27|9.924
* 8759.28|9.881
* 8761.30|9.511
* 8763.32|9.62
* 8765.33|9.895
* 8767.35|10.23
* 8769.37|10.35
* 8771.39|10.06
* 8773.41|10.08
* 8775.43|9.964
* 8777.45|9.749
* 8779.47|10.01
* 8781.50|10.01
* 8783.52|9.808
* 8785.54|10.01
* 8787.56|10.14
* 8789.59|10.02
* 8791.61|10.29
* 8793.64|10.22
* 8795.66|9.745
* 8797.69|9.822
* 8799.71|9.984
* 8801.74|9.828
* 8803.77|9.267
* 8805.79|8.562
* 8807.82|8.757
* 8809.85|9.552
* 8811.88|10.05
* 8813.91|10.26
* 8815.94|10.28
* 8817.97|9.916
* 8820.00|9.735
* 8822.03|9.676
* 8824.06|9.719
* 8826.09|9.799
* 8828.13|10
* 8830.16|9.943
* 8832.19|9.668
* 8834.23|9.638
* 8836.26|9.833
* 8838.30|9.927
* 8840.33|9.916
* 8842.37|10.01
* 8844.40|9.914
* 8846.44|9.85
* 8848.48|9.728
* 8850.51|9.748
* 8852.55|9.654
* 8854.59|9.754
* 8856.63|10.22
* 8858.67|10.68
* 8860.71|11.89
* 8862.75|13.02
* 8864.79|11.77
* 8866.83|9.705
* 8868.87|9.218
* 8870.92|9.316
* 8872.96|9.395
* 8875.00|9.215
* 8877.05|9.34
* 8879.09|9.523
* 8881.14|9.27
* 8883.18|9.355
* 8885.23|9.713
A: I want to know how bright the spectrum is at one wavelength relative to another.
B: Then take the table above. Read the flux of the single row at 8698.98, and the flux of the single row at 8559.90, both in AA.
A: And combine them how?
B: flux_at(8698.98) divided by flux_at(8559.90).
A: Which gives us 0.984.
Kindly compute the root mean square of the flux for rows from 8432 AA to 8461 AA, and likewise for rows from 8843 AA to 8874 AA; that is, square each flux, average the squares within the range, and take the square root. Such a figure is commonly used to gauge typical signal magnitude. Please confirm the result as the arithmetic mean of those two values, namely 10.4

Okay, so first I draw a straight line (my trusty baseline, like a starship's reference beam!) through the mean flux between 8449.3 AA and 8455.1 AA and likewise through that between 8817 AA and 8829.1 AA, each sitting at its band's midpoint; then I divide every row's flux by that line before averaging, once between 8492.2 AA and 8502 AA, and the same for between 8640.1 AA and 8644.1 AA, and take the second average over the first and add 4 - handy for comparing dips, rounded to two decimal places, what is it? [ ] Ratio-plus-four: 5.10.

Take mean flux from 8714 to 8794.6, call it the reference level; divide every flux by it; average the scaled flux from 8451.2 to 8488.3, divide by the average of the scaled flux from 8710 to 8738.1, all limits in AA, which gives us 0.990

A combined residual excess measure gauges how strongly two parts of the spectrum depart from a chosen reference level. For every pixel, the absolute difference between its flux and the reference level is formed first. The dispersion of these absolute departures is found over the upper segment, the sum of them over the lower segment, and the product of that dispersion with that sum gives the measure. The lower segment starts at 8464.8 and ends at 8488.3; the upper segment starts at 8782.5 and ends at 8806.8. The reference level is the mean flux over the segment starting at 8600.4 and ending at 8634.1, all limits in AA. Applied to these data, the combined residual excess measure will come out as 1.4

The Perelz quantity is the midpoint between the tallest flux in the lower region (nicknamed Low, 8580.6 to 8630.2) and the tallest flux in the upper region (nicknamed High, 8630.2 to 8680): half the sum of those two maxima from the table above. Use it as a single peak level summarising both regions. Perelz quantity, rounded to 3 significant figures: 10.8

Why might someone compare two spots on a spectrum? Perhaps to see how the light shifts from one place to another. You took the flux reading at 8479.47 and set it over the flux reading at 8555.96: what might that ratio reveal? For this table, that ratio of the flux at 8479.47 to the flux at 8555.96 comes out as 0.95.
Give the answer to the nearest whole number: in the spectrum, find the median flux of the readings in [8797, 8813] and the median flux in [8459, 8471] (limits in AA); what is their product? 97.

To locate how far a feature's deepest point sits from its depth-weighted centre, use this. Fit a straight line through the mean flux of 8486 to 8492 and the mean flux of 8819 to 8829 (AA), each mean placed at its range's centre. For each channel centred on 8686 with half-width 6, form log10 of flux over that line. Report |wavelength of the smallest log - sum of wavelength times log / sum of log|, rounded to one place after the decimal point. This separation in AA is 3.1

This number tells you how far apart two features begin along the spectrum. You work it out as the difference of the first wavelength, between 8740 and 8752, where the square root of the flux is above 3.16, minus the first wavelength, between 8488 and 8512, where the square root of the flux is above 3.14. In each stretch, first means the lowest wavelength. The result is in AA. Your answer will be 244.2 AA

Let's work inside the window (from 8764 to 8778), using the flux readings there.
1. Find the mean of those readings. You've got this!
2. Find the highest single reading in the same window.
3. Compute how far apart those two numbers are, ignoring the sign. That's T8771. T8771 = 0.30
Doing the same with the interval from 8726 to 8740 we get 0.34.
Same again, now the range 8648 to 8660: 0.23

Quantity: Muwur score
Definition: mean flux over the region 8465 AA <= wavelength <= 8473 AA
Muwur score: 10.2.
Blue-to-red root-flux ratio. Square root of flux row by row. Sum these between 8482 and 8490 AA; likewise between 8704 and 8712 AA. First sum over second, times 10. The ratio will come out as 10.2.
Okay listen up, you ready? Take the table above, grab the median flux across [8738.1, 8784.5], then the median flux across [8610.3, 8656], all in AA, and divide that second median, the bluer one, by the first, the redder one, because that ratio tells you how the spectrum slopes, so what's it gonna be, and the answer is 0.98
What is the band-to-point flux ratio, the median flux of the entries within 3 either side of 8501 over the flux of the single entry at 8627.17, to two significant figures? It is 0.98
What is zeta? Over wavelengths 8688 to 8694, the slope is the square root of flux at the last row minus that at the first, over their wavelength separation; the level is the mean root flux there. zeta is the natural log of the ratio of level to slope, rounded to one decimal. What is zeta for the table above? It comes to 4.3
